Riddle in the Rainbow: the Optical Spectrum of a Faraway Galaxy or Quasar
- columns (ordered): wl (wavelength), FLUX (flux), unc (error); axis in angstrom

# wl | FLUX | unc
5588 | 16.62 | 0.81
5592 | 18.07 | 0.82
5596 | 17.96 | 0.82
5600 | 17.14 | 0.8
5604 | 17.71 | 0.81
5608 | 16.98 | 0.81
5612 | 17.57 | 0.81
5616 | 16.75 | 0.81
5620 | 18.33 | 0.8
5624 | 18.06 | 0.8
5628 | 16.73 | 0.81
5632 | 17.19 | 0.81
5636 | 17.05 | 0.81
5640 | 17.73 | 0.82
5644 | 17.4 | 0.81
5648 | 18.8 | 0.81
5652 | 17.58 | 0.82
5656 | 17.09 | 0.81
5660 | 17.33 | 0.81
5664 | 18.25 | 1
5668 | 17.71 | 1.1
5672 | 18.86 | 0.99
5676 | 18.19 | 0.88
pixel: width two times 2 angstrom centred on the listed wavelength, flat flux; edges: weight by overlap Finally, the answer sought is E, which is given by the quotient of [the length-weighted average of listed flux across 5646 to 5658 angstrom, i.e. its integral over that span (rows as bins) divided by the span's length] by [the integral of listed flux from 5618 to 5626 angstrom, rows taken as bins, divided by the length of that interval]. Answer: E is 0.98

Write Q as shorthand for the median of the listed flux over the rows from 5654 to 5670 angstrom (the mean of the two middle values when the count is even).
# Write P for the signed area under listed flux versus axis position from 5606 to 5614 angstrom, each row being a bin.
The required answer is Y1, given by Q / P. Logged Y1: 0.13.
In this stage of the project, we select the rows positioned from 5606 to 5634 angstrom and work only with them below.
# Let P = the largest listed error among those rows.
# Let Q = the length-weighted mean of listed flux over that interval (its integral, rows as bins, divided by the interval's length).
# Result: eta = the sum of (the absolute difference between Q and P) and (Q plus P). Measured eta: 34.75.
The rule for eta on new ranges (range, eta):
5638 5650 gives 35.95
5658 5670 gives 35.53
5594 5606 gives 35.21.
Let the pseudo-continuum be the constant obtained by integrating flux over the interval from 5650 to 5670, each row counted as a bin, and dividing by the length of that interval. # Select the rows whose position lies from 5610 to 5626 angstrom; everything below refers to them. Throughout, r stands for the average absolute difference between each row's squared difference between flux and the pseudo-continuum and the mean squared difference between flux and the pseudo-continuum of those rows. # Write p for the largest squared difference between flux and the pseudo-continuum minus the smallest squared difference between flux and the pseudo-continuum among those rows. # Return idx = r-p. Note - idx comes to -0.45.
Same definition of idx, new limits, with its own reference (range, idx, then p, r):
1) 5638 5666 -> -1.10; 1.46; 0.36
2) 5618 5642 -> -0.51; 0.72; 0.21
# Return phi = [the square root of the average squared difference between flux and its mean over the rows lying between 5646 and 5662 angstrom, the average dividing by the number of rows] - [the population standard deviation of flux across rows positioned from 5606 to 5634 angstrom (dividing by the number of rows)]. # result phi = 0.07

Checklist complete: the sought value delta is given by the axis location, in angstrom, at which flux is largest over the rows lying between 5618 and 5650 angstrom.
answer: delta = 5648 angstrom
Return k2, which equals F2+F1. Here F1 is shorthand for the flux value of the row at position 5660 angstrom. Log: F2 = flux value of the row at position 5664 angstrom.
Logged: 35.6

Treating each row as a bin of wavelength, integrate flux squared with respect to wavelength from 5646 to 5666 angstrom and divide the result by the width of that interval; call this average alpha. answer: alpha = 318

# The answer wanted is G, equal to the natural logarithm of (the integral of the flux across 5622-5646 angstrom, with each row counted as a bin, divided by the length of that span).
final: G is 2.85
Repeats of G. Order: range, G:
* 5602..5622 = 2.86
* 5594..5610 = 2.86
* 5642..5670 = 2.88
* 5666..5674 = 2.91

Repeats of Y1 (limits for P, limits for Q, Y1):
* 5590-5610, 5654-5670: 0.05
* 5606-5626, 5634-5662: 0.05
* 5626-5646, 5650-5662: 0.05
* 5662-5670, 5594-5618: 0.12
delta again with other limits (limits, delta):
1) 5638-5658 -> 5648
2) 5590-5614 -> 5592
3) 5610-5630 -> 5620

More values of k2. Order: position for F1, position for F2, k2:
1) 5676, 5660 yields 35.5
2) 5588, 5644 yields 34.0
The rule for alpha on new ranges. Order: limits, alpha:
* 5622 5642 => 301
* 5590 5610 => 309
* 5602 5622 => 305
